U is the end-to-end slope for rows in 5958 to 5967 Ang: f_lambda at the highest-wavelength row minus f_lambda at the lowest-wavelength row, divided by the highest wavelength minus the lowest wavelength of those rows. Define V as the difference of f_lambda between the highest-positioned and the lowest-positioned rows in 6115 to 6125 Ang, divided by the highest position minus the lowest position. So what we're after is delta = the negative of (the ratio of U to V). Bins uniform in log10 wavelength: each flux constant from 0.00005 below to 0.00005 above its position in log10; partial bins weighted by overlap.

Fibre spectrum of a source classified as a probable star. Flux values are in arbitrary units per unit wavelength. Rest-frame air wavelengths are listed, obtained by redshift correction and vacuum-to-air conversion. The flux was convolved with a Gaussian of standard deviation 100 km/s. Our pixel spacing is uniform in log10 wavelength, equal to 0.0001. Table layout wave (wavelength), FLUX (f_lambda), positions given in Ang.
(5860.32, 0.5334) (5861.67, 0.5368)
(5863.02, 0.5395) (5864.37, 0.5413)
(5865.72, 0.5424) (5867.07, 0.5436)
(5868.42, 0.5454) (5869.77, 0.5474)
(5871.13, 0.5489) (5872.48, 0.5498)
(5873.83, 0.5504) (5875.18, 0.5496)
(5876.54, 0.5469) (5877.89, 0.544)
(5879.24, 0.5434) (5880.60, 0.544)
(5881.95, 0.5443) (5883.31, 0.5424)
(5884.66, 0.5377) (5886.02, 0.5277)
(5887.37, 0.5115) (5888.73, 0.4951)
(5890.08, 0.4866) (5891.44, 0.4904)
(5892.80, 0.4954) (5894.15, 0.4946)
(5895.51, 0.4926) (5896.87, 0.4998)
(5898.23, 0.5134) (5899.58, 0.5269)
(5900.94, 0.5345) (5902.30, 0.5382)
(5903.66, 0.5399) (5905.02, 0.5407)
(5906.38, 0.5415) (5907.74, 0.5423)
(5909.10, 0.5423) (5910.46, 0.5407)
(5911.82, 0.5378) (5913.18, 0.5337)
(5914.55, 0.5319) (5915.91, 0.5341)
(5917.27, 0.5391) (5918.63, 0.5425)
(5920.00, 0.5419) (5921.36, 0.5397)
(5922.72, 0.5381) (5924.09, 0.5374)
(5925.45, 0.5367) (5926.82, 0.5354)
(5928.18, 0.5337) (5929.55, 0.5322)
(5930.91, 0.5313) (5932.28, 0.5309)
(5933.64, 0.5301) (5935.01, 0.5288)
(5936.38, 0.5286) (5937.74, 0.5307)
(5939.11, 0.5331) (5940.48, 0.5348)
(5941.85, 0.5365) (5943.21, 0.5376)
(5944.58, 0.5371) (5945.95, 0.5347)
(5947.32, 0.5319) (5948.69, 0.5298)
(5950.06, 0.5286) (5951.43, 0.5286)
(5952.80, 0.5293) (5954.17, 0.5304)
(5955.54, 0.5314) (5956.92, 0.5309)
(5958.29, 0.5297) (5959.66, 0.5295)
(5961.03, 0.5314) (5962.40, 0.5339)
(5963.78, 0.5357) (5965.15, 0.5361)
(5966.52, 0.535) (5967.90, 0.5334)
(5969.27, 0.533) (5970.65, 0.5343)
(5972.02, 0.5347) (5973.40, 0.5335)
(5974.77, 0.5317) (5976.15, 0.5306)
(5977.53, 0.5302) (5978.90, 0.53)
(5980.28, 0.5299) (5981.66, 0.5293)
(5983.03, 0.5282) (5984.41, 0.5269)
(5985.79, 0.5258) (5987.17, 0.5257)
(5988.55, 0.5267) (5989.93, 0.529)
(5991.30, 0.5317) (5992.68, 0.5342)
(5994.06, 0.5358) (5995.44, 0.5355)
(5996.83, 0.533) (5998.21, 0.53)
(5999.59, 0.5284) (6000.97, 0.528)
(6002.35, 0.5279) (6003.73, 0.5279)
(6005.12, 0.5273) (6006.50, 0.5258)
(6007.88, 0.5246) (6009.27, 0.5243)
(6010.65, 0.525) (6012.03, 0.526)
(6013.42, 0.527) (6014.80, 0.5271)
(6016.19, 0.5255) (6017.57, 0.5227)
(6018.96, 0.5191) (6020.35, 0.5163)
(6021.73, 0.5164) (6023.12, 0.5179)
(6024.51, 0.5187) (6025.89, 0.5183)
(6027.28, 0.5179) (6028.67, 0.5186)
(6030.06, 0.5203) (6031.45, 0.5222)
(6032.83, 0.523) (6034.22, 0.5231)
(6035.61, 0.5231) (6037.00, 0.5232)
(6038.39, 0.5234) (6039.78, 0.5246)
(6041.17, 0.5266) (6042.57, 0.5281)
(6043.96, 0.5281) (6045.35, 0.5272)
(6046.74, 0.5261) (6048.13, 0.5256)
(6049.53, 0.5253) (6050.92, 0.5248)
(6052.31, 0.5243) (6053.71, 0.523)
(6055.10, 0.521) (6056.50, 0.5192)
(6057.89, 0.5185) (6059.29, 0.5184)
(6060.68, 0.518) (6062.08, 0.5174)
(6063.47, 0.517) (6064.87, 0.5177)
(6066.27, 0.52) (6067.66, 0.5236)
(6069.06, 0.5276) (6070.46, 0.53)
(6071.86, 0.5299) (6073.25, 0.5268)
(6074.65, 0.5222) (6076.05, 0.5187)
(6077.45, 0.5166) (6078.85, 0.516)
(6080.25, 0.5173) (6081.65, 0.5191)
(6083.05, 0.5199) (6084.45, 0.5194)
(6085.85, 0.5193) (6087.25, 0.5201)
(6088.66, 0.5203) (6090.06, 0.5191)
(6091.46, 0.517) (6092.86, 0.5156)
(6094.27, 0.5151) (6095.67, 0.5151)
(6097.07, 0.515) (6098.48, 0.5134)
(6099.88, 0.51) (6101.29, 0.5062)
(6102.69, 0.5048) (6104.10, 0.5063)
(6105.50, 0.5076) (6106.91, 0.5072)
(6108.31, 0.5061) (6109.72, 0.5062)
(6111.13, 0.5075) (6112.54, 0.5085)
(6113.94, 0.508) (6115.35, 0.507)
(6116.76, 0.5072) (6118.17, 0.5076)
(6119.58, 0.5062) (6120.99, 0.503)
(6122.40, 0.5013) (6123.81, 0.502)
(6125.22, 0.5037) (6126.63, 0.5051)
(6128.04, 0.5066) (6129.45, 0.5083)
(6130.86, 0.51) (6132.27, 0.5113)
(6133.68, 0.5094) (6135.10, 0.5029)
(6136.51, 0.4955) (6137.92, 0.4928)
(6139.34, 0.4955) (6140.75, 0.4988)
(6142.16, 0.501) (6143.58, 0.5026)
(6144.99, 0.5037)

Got 1.1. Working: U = 0.0006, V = -0.0006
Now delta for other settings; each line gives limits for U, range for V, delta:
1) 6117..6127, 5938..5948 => -2.0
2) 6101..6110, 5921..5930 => 0.0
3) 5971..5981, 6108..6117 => 4.5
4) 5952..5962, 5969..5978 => 0.8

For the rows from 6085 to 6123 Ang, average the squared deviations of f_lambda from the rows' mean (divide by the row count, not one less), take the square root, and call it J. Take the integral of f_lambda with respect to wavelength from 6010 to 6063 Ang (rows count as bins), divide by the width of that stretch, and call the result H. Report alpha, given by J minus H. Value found -0.517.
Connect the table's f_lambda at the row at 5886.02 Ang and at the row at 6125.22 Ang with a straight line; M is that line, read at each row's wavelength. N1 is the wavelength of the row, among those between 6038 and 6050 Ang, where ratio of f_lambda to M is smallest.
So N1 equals 6038.39 Ang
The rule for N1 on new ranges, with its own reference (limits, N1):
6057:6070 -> 6063.47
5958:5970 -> 5959.66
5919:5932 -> 5930.91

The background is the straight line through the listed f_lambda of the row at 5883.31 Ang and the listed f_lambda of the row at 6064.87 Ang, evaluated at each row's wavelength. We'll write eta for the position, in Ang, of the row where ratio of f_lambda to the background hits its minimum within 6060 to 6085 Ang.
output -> 6063.47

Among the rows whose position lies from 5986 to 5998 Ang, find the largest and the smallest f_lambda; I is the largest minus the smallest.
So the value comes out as 0.010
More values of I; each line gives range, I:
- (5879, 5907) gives 0.058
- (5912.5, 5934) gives 0.012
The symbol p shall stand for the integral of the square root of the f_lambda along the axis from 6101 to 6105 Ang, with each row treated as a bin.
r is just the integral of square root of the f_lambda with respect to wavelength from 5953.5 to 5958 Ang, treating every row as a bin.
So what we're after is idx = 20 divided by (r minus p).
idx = 47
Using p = 2.849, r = 3.27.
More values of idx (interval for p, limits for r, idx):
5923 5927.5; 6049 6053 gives -51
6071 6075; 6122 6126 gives -282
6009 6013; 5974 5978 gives 1671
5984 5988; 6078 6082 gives -940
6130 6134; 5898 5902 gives 417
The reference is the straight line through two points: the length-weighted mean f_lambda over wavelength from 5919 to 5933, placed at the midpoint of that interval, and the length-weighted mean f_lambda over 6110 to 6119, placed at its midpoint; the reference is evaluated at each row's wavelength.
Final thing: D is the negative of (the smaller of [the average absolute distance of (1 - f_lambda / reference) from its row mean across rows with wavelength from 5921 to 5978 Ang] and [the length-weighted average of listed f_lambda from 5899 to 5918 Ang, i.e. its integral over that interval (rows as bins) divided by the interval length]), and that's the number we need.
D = -0.0055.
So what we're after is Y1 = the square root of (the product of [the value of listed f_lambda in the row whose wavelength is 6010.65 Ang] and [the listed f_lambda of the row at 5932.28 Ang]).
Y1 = 0.528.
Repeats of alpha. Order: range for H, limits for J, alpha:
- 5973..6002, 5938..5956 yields -0.527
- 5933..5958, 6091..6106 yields -0.527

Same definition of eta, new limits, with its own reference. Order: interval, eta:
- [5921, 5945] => 5936.38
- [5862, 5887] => 5886.02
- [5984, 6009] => 5985.79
